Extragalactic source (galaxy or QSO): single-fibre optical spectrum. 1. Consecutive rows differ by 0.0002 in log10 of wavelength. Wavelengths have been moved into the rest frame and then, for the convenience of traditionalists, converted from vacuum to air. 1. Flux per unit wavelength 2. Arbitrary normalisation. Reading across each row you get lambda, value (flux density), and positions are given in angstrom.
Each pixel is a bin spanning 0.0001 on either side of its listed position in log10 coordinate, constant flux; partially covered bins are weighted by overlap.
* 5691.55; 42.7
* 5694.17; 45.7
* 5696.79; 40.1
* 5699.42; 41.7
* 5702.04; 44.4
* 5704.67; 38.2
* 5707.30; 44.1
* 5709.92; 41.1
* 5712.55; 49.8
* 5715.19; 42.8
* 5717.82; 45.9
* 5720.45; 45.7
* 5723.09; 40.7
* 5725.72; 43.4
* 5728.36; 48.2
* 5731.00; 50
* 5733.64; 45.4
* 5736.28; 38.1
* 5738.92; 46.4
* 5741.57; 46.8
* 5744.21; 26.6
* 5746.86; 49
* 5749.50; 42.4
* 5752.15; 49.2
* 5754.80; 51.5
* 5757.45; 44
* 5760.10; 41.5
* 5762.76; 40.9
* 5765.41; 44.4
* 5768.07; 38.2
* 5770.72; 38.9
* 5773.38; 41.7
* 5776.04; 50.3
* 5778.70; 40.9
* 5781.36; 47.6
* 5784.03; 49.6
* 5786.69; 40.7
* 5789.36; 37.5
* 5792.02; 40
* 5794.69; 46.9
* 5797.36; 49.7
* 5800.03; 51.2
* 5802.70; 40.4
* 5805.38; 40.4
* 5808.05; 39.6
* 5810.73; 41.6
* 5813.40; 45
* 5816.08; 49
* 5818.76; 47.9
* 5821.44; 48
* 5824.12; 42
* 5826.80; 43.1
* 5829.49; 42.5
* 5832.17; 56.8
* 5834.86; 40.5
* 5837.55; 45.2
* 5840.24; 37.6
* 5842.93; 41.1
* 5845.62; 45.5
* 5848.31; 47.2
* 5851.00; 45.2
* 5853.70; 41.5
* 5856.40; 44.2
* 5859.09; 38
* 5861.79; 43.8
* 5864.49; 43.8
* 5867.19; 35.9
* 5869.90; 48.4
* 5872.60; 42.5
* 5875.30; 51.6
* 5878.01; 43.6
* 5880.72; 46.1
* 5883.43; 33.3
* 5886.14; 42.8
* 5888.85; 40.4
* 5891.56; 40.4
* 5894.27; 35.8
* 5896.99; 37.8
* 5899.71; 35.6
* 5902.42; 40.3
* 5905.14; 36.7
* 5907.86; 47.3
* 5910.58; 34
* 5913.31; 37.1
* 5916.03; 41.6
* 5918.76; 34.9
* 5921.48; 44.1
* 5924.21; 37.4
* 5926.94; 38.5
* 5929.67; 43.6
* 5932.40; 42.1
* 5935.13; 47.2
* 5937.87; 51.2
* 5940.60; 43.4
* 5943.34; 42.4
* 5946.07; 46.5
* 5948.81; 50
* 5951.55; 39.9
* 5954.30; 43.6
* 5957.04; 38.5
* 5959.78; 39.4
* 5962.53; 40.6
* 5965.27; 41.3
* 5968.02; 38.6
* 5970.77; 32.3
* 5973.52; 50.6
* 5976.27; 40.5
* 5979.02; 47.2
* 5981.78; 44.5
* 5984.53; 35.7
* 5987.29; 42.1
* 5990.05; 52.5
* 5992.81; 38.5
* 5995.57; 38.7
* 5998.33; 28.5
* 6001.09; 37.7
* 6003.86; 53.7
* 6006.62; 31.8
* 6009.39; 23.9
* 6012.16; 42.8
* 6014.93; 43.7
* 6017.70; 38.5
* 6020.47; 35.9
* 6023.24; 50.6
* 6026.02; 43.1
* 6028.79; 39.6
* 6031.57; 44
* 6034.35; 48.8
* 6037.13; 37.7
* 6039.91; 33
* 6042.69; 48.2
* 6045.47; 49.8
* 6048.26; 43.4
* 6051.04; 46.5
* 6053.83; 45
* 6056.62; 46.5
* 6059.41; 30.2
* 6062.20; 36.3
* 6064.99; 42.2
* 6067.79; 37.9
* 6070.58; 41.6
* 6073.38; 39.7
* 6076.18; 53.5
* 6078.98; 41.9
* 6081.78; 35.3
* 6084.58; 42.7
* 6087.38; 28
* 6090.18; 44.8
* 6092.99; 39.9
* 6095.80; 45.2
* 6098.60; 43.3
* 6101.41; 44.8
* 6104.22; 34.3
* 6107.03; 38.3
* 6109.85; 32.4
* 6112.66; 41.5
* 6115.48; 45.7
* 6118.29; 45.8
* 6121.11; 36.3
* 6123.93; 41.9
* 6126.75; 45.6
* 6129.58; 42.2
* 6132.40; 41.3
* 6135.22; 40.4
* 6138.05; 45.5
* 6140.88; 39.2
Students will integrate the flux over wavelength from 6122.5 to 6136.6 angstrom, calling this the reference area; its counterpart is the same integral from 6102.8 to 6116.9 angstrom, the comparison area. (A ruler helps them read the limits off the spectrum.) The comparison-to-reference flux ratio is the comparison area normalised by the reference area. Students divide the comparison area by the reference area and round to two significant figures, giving 0.91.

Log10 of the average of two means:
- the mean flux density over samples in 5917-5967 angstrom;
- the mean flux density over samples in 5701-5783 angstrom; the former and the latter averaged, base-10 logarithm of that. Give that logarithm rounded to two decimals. 1.63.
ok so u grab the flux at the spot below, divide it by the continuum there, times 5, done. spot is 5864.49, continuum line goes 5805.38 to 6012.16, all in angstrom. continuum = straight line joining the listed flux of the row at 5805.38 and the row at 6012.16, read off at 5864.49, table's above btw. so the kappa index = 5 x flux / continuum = 5.33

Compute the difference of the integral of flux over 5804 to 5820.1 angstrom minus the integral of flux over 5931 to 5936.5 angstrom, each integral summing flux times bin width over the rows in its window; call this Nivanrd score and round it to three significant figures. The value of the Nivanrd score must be 461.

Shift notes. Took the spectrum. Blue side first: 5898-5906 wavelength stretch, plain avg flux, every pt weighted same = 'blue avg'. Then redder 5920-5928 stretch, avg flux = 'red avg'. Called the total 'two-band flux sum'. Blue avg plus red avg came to 78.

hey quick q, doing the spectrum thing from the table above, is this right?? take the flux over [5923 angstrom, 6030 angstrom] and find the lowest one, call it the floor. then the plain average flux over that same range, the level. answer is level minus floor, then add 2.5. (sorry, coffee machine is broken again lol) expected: 20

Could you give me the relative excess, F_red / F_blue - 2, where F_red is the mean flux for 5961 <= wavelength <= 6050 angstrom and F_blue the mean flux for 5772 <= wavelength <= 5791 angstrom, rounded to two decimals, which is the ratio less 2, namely -1.06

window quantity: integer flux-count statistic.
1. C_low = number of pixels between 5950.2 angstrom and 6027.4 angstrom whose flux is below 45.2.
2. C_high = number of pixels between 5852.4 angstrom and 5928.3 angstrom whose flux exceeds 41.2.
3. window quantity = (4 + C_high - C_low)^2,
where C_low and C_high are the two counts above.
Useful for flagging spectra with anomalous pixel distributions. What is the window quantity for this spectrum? 36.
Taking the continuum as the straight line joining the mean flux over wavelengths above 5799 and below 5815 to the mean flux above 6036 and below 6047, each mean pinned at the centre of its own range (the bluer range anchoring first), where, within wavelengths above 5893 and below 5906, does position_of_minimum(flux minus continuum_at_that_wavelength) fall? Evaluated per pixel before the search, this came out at 5899.71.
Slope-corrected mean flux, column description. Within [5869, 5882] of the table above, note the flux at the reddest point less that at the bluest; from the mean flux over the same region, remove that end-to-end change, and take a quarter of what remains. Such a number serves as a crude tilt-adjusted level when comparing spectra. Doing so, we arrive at 12.2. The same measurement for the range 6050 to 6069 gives 12.3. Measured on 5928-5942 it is 11.4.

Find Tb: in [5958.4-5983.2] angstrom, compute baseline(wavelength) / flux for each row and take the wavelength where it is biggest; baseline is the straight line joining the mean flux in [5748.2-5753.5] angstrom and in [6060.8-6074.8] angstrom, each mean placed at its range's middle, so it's 5970.77 angstrom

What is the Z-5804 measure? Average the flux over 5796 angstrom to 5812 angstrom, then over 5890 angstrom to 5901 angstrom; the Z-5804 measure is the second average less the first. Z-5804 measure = -6.4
